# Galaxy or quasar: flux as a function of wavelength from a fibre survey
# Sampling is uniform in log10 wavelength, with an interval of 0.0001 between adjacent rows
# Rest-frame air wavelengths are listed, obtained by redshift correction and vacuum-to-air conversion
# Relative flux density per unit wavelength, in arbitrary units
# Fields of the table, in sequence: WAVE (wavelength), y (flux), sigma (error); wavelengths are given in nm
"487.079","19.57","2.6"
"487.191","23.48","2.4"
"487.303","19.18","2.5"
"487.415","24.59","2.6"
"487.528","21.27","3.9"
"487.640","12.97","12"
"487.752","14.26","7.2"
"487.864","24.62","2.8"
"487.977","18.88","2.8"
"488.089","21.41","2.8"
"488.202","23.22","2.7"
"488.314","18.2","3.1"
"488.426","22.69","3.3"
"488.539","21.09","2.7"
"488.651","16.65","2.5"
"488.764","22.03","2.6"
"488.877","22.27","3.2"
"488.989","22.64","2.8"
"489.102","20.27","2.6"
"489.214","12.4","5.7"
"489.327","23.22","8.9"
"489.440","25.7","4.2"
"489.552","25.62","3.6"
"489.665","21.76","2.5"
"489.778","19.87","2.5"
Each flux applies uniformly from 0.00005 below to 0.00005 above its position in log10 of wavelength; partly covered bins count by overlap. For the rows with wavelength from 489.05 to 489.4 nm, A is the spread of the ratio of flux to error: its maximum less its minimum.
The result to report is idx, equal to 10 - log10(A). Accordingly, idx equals 9.3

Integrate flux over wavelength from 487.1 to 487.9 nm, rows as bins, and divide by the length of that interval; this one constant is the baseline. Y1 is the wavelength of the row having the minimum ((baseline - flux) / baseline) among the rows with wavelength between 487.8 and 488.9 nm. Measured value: 487.864 nm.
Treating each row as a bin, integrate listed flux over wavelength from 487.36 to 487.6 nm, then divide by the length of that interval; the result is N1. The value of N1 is 22.2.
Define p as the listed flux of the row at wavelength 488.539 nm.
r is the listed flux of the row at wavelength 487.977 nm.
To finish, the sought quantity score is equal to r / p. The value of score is 0.9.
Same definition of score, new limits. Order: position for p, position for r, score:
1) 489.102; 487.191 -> 1.2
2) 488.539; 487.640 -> 0.6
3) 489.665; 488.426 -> 1.0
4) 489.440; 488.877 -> 0.9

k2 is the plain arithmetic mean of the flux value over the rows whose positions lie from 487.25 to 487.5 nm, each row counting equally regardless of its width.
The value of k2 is 21.9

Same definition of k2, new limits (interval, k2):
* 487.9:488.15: 20.1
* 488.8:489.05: 22.5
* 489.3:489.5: 24.5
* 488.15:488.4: 20.7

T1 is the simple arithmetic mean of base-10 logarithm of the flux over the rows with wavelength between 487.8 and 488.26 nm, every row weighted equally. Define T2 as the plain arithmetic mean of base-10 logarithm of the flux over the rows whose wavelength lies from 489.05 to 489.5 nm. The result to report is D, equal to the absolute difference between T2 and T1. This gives 0.047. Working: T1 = 1.34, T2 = 1.29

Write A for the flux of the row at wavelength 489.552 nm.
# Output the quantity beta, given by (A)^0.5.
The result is 5.06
